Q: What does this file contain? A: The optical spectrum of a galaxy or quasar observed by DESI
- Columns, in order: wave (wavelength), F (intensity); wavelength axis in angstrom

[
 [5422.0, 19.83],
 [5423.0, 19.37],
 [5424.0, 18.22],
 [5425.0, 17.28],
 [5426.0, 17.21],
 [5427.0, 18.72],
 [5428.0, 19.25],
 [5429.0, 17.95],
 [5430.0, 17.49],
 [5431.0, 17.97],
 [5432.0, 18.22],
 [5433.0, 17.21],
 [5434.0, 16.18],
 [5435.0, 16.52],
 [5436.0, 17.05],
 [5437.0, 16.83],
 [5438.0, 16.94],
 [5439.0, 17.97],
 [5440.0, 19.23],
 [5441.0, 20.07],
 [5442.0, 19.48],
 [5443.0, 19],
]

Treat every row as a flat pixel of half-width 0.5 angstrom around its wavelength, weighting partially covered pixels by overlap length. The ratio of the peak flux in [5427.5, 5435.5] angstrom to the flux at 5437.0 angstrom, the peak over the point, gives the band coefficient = 1.14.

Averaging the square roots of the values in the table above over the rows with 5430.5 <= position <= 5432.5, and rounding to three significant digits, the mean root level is 4.25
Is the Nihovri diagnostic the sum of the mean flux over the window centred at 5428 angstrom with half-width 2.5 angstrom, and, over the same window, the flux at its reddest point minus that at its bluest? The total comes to 18.4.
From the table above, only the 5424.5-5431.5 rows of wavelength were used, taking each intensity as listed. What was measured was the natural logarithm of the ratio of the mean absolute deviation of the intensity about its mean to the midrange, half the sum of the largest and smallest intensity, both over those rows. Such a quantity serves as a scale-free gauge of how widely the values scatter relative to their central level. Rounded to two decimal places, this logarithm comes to -3.46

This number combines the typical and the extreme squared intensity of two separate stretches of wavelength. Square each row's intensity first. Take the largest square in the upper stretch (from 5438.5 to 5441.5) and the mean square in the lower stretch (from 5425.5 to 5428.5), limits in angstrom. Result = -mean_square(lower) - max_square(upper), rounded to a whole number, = -742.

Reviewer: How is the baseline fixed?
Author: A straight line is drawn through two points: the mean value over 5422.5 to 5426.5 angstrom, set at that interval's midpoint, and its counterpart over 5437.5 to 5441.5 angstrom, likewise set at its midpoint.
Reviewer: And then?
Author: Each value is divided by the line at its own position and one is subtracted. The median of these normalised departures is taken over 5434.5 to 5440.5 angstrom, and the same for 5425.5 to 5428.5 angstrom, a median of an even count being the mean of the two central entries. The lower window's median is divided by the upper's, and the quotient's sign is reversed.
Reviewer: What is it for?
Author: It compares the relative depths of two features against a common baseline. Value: 0.42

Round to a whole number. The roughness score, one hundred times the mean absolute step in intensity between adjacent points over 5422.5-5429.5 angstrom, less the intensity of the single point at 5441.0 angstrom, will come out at 72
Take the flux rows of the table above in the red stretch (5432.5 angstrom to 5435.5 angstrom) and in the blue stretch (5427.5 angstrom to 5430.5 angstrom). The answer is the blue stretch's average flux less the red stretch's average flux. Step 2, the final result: 1.6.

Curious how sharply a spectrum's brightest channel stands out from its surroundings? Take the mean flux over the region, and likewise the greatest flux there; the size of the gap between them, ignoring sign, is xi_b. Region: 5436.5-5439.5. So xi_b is 0.72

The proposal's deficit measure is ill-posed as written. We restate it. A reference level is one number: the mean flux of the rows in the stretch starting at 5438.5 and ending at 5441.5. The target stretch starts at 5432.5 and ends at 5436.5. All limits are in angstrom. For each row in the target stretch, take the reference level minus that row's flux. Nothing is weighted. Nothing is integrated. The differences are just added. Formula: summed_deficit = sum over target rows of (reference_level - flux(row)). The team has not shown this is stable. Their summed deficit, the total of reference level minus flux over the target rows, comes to 9.4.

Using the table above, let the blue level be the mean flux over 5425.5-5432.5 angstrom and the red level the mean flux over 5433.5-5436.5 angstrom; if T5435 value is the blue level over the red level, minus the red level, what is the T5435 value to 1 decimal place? -15.5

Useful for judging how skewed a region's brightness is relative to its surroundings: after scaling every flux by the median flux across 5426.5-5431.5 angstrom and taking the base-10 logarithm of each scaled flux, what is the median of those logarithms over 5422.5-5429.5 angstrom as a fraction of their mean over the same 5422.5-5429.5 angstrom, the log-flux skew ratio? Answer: 0.84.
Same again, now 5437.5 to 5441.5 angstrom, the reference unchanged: 1.14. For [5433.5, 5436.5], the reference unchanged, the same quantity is 1.04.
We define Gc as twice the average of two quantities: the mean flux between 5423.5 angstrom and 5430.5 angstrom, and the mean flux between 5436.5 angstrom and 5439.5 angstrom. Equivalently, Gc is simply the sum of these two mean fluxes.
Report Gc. 35.3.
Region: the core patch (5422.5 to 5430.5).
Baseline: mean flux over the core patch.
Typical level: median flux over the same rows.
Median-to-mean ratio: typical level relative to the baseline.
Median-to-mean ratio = 0.99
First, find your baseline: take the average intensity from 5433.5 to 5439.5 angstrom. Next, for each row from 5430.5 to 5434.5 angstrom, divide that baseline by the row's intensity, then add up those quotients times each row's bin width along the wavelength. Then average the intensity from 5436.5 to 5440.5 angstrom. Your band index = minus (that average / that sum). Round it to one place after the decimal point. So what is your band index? -4.6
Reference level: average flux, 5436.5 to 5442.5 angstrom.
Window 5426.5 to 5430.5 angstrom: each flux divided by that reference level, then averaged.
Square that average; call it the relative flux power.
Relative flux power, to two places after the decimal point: 0.99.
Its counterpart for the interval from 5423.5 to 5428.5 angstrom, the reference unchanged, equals 0.97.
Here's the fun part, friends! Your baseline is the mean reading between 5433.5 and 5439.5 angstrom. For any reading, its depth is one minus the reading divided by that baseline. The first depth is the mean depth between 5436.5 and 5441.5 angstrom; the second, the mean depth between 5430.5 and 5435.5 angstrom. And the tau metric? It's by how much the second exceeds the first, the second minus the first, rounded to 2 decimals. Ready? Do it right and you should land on 0.06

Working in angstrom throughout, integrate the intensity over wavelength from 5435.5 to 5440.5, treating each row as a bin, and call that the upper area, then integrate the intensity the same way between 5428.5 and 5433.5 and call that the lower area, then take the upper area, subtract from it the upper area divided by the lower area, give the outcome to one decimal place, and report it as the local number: 87.0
